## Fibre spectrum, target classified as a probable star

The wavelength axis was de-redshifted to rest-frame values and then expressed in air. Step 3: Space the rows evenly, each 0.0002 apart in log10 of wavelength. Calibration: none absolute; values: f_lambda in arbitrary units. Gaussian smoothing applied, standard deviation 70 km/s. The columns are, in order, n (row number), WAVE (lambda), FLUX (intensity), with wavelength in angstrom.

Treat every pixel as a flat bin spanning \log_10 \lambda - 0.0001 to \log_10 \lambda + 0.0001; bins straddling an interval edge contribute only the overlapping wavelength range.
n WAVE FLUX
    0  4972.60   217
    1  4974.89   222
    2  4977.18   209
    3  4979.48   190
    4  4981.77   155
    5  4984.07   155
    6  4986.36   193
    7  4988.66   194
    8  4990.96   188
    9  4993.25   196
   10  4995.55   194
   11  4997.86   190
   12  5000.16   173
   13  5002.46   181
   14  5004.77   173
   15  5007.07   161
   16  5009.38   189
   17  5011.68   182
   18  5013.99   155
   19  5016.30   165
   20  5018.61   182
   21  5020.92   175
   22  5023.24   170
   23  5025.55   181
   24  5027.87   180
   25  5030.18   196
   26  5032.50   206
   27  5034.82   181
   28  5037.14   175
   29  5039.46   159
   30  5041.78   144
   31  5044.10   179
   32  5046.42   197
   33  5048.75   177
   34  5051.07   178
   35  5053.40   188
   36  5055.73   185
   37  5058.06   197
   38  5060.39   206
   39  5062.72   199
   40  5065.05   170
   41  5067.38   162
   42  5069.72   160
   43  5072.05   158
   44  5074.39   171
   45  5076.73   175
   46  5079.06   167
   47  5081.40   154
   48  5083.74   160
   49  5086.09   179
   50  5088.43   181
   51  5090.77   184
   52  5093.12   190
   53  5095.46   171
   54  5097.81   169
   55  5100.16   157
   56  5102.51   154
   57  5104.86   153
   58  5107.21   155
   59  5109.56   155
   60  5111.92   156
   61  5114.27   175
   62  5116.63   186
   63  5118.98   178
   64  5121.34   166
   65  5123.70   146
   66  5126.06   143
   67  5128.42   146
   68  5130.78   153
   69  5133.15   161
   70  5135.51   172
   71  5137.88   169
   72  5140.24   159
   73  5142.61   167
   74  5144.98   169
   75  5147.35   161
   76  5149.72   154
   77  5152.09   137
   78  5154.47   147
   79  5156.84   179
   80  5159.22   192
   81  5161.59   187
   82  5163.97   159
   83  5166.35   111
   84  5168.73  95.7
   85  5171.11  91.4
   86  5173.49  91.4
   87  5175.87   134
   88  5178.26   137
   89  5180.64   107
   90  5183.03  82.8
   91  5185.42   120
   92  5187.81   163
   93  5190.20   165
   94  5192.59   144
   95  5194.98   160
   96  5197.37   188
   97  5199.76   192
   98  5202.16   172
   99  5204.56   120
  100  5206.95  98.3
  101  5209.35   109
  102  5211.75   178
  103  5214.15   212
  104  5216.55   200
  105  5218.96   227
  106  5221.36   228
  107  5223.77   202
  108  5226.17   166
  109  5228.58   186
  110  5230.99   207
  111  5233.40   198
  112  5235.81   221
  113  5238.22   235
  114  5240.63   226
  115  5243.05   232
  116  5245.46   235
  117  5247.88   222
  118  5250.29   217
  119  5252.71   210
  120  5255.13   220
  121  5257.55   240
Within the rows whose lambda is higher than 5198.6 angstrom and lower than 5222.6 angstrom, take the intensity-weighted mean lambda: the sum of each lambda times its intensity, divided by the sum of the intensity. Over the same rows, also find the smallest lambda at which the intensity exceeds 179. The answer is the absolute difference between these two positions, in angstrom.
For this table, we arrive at 11.8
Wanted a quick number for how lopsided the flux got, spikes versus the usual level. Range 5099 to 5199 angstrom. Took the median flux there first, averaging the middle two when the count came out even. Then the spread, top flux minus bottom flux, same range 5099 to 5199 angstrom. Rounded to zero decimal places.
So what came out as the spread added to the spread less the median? 63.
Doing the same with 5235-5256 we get -172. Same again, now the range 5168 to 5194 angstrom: 44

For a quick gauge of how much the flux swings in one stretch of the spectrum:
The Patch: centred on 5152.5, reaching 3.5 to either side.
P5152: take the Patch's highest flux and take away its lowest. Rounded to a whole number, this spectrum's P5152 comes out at 17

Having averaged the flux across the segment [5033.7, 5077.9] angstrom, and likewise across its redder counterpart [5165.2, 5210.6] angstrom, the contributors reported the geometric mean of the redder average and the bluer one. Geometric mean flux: 152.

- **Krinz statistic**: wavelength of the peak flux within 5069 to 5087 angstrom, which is 5086.09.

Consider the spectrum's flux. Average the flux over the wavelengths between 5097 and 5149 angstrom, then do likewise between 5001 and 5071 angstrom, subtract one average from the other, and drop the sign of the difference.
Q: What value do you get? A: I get 17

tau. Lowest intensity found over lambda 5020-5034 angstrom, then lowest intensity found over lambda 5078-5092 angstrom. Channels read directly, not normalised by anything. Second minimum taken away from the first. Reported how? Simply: 16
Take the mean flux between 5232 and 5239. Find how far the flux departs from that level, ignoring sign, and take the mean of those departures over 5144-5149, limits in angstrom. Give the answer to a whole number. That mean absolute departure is 53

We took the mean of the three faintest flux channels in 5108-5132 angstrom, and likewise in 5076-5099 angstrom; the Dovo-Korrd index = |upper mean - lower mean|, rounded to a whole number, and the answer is 15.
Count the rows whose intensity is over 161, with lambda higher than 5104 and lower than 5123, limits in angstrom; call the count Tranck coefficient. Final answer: 4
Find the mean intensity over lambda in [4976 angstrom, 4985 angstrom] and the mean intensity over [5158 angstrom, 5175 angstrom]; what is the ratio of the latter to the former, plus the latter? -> 133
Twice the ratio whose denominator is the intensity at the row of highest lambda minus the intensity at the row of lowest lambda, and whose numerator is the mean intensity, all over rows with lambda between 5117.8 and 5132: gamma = -12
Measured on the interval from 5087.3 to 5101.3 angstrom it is -15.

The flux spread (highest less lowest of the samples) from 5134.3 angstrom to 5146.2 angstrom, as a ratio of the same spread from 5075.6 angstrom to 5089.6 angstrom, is 0.5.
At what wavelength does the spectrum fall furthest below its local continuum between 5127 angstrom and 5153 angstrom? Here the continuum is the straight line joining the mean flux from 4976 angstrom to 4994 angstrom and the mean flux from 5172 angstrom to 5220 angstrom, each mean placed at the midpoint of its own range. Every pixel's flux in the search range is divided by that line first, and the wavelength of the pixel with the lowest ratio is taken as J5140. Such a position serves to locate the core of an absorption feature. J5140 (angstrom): 5152.09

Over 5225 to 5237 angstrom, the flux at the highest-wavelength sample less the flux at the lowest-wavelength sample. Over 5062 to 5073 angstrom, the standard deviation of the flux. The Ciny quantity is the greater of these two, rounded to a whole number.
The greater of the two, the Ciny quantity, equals 55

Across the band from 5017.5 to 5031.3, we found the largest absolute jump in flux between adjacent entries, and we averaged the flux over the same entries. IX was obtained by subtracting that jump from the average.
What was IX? 165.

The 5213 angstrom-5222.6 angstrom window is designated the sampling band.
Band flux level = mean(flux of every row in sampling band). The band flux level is 217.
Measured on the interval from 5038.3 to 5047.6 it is 170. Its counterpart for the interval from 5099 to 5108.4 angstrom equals 155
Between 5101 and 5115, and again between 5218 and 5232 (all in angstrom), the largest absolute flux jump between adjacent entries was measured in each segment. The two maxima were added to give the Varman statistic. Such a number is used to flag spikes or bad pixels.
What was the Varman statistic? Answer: 55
